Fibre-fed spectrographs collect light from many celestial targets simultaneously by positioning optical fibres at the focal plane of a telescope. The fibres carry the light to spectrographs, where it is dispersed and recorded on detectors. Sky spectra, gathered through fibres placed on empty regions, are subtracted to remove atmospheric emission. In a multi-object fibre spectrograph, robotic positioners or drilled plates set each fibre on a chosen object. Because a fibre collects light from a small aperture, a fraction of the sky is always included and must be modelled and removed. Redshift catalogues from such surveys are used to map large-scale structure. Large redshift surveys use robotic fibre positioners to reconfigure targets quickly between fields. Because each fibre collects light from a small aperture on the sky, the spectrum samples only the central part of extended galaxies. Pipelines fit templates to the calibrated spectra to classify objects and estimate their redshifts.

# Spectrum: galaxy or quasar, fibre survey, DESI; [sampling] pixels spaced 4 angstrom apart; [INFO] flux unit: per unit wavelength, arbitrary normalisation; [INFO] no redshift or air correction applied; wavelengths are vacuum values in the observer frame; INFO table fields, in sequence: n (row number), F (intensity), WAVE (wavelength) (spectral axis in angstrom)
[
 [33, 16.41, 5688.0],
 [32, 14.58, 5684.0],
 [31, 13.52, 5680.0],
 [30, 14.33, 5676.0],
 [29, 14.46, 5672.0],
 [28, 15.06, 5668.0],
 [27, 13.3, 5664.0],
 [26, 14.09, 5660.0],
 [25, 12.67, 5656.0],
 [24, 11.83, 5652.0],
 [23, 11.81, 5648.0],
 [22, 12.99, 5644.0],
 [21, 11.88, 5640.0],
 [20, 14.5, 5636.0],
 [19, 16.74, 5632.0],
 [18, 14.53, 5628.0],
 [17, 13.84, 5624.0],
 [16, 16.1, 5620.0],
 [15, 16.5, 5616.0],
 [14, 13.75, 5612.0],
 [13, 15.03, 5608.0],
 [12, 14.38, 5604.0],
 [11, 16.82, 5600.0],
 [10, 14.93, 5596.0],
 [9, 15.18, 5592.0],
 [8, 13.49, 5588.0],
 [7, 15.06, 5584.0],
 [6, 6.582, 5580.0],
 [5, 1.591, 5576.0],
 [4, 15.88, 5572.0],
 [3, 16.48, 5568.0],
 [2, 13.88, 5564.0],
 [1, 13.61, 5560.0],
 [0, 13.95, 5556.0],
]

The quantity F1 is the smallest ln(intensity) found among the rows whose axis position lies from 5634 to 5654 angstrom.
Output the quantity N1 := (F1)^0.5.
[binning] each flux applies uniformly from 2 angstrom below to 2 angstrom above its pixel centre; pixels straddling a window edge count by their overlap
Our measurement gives 1.57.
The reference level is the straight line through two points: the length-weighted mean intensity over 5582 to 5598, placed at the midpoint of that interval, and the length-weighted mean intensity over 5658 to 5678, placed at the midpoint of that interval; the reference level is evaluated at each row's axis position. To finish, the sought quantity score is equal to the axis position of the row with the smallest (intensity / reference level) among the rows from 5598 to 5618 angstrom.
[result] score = 5612.0 angstrom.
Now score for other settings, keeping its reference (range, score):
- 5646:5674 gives 5648.0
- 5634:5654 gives 5648.0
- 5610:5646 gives 5640.0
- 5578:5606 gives 5580.0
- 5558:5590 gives 5576.0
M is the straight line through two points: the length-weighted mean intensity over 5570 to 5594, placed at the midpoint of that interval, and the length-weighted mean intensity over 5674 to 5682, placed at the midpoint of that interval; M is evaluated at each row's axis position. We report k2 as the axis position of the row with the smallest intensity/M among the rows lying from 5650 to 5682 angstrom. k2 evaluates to 5652.0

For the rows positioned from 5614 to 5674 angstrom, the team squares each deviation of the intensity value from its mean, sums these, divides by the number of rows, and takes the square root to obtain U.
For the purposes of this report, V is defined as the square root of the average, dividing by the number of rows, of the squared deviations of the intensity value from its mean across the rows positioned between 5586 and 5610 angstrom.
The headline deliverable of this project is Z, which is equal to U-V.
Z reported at 0.6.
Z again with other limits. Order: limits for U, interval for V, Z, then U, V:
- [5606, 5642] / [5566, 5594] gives -3.8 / 1.46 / 5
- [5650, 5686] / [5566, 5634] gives -2.9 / 0.97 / 4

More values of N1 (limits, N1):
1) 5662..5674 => 1.61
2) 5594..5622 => 1.62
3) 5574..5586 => 0.68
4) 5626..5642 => 1.57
